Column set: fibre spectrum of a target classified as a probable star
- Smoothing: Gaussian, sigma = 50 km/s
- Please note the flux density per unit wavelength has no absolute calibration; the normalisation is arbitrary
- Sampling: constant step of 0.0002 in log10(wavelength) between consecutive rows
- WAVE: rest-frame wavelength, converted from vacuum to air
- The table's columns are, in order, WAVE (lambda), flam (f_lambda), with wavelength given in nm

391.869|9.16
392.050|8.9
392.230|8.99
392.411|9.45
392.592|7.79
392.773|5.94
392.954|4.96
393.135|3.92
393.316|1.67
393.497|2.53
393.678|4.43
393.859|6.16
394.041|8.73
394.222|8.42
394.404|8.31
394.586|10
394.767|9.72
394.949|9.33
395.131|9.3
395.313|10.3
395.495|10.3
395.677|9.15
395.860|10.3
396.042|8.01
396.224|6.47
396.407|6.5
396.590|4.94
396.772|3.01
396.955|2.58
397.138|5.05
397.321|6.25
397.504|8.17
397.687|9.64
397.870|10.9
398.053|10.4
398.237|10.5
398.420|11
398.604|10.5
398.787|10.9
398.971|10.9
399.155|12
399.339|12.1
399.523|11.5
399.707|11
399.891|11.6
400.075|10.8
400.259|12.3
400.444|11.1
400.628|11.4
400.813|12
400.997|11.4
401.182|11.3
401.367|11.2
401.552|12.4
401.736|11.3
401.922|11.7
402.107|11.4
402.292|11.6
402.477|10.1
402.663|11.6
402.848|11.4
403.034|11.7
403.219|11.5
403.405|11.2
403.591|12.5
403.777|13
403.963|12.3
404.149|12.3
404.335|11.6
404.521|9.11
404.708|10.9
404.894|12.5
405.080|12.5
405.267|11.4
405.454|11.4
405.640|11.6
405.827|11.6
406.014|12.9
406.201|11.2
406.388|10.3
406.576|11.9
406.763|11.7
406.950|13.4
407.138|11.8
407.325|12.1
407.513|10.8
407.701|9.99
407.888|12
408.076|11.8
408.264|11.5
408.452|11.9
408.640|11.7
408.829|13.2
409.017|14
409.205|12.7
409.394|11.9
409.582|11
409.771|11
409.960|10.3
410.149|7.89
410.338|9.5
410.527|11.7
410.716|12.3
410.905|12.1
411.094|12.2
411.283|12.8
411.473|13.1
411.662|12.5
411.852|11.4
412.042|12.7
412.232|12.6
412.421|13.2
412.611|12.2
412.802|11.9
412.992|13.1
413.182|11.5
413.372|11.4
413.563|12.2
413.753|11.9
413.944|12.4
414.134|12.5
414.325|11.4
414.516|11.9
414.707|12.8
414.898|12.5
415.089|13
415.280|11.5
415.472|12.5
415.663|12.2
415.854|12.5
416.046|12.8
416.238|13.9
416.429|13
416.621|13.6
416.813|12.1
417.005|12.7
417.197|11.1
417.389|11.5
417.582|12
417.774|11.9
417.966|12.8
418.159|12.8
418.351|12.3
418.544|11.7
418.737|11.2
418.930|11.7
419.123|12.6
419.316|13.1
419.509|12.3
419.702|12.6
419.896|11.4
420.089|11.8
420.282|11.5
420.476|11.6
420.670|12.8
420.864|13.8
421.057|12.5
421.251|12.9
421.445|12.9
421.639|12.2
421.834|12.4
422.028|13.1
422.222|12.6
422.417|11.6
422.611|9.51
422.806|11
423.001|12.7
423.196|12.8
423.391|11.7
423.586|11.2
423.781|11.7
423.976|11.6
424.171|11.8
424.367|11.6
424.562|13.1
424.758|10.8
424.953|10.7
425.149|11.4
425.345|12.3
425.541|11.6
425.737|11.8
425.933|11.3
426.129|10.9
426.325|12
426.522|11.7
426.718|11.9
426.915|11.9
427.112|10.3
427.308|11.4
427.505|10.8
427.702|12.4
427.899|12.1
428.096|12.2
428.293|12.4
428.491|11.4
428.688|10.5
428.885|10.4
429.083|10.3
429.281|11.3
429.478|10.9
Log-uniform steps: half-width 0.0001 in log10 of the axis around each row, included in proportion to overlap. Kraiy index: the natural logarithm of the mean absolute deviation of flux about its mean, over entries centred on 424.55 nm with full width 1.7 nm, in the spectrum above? -0.7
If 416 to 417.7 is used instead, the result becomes -0.3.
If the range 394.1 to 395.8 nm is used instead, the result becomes -0.5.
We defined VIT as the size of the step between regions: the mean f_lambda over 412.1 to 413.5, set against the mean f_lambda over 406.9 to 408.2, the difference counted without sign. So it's 0.6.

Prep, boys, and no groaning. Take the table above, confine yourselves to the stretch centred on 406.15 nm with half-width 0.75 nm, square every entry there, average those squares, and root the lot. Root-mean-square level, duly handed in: 11.6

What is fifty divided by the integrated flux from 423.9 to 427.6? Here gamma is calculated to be 1.17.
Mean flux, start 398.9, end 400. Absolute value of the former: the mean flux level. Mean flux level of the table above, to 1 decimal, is 11.5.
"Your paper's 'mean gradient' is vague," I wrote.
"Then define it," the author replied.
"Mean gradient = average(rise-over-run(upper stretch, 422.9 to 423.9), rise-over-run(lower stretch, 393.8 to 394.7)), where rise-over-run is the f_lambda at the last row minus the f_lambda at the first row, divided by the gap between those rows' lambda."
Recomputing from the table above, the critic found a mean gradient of 2.0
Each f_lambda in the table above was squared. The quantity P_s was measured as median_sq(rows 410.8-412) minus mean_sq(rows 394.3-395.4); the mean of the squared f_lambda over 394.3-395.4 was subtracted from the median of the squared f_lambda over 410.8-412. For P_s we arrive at 62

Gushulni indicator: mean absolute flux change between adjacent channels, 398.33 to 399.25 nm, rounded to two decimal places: 0.50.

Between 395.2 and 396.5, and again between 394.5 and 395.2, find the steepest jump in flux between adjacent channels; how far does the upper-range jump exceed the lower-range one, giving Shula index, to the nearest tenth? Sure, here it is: 1.9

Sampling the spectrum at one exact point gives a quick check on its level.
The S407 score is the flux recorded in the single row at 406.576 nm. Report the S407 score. 11.9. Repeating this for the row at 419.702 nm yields 12.6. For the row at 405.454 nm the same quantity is 11.4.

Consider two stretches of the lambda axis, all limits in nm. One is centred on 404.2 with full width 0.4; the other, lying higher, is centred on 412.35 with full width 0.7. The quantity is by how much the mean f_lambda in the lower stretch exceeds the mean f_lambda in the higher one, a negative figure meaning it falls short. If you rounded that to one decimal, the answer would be -0.7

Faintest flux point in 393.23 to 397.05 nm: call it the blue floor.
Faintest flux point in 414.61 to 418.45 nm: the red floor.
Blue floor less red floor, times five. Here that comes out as -47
